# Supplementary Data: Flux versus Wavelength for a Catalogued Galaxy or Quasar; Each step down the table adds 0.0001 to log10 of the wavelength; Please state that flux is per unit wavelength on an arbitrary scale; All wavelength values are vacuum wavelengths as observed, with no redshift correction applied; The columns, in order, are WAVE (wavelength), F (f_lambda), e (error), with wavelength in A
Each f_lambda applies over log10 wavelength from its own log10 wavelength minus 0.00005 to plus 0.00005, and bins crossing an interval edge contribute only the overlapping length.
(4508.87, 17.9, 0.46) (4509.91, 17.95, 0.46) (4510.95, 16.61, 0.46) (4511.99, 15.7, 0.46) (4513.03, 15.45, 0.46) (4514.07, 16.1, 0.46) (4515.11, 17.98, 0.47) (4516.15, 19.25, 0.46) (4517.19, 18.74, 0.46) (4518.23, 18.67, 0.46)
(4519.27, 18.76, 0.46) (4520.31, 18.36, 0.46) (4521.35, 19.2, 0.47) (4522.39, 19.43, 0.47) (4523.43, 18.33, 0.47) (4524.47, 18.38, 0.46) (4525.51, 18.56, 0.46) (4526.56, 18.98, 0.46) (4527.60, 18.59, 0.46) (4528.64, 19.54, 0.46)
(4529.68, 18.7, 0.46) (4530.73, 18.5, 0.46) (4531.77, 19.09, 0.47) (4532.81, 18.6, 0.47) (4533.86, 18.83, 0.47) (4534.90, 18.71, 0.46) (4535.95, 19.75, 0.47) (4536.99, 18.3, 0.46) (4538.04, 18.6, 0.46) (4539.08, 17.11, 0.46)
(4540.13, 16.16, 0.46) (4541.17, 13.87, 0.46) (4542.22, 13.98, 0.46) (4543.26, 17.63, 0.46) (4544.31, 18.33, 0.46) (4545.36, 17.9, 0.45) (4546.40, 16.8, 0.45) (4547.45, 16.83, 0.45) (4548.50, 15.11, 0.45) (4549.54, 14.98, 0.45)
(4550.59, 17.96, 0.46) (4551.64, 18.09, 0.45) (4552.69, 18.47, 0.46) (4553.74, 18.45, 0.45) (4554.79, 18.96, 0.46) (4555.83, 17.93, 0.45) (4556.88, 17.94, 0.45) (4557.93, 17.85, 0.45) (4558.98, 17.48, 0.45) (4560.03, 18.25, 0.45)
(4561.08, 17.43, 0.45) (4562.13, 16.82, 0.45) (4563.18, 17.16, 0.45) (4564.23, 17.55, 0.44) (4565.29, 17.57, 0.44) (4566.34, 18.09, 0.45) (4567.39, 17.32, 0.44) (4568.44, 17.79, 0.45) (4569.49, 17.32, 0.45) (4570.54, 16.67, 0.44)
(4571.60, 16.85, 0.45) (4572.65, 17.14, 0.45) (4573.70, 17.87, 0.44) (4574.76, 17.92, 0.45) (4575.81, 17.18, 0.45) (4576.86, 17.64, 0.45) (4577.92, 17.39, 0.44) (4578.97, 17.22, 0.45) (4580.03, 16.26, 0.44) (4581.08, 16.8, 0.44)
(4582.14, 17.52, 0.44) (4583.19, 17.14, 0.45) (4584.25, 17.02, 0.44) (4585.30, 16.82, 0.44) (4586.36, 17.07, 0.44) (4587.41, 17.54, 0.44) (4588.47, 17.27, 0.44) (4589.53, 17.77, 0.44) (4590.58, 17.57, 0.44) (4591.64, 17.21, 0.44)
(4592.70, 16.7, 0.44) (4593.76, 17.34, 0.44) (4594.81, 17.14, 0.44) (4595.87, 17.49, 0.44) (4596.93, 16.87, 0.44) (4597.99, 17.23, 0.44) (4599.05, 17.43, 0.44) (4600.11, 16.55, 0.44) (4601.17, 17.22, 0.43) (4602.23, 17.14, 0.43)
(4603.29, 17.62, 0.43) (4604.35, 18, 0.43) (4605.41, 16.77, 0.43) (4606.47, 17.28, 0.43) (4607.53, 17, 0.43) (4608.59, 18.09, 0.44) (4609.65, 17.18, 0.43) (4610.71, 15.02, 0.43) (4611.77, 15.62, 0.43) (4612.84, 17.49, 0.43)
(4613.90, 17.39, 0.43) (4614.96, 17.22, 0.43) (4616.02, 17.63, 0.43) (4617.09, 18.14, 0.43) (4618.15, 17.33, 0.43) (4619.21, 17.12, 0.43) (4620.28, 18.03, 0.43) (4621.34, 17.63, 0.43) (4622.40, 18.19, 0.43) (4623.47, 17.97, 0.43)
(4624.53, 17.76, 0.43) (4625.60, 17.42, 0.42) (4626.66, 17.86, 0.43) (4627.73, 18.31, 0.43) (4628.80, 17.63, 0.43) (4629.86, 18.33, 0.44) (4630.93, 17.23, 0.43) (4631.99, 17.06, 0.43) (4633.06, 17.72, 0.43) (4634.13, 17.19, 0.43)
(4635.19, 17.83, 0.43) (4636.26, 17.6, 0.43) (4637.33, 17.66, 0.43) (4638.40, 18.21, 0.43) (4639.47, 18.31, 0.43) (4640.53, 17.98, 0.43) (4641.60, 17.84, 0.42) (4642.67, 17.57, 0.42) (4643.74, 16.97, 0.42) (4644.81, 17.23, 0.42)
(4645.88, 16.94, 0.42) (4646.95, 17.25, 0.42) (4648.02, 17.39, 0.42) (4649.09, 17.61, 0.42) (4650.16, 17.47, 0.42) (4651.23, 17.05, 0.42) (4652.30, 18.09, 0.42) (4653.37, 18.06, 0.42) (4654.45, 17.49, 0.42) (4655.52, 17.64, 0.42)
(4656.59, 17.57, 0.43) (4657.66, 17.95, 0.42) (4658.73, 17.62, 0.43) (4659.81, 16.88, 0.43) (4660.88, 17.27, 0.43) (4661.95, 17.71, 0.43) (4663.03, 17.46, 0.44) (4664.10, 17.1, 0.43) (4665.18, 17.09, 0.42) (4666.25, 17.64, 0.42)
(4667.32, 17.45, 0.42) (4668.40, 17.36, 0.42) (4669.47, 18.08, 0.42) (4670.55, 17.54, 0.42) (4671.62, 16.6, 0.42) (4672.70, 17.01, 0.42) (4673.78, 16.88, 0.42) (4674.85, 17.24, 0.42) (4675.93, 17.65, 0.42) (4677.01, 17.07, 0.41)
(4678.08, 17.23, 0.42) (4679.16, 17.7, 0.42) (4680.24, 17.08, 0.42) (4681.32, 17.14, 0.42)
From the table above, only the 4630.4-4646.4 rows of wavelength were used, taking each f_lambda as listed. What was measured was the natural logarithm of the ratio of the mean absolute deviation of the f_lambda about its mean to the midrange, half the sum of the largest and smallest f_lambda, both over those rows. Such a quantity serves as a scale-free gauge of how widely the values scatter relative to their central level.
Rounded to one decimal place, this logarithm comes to -3.9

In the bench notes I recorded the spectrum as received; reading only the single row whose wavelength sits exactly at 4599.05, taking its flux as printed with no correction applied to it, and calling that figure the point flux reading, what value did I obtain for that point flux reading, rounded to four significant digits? 17.43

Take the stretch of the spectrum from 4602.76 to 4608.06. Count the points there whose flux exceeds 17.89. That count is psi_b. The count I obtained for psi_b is 1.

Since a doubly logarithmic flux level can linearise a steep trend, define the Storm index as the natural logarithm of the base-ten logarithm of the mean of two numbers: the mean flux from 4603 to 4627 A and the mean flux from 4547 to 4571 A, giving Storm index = 0.216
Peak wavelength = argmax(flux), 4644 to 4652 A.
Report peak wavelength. 4649.09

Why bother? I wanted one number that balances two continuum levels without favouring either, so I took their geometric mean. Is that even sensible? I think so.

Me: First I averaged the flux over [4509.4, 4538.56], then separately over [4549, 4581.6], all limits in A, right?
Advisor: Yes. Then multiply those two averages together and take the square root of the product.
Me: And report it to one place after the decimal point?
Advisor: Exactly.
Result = 17.9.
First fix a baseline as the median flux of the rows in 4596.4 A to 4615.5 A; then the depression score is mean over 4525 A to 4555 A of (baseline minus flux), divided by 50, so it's -0.011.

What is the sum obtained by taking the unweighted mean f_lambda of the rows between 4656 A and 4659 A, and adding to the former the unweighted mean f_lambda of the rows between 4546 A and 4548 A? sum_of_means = 34.5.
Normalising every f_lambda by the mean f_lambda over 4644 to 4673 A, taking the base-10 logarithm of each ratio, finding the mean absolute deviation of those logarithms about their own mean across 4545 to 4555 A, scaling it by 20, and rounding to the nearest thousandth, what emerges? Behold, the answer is 0.585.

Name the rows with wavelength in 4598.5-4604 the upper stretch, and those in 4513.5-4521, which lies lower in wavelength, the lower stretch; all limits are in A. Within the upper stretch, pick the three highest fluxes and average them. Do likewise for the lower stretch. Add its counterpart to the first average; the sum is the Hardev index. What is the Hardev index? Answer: 36.3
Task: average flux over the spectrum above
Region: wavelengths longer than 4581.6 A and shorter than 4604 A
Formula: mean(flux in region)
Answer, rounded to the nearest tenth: 17.2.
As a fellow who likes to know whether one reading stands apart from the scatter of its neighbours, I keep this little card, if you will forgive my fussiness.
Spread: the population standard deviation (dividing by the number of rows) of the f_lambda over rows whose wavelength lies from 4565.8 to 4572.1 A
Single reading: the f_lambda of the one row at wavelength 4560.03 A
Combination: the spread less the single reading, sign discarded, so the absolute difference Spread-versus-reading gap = 17.8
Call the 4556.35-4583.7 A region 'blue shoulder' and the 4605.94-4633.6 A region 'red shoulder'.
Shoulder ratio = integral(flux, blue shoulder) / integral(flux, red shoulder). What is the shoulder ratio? 0.99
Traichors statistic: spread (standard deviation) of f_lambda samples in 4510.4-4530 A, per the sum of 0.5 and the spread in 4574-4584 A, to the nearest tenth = 1.3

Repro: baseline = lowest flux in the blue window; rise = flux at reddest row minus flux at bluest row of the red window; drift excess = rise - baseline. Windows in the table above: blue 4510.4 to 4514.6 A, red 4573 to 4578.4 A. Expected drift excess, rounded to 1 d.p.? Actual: -15.9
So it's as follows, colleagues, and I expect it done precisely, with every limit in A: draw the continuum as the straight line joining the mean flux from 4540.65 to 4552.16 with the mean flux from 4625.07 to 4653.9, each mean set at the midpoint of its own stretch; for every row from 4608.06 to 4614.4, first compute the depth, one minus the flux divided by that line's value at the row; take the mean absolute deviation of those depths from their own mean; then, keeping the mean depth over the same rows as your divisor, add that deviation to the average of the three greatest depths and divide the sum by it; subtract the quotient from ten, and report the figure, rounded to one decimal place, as 5.2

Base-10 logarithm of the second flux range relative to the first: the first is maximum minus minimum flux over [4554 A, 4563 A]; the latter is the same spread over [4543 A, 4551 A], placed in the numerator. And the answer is 0.19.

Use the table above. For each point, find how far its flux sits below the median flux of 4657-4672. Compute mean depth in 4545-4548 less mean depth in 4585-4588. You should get 0.0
